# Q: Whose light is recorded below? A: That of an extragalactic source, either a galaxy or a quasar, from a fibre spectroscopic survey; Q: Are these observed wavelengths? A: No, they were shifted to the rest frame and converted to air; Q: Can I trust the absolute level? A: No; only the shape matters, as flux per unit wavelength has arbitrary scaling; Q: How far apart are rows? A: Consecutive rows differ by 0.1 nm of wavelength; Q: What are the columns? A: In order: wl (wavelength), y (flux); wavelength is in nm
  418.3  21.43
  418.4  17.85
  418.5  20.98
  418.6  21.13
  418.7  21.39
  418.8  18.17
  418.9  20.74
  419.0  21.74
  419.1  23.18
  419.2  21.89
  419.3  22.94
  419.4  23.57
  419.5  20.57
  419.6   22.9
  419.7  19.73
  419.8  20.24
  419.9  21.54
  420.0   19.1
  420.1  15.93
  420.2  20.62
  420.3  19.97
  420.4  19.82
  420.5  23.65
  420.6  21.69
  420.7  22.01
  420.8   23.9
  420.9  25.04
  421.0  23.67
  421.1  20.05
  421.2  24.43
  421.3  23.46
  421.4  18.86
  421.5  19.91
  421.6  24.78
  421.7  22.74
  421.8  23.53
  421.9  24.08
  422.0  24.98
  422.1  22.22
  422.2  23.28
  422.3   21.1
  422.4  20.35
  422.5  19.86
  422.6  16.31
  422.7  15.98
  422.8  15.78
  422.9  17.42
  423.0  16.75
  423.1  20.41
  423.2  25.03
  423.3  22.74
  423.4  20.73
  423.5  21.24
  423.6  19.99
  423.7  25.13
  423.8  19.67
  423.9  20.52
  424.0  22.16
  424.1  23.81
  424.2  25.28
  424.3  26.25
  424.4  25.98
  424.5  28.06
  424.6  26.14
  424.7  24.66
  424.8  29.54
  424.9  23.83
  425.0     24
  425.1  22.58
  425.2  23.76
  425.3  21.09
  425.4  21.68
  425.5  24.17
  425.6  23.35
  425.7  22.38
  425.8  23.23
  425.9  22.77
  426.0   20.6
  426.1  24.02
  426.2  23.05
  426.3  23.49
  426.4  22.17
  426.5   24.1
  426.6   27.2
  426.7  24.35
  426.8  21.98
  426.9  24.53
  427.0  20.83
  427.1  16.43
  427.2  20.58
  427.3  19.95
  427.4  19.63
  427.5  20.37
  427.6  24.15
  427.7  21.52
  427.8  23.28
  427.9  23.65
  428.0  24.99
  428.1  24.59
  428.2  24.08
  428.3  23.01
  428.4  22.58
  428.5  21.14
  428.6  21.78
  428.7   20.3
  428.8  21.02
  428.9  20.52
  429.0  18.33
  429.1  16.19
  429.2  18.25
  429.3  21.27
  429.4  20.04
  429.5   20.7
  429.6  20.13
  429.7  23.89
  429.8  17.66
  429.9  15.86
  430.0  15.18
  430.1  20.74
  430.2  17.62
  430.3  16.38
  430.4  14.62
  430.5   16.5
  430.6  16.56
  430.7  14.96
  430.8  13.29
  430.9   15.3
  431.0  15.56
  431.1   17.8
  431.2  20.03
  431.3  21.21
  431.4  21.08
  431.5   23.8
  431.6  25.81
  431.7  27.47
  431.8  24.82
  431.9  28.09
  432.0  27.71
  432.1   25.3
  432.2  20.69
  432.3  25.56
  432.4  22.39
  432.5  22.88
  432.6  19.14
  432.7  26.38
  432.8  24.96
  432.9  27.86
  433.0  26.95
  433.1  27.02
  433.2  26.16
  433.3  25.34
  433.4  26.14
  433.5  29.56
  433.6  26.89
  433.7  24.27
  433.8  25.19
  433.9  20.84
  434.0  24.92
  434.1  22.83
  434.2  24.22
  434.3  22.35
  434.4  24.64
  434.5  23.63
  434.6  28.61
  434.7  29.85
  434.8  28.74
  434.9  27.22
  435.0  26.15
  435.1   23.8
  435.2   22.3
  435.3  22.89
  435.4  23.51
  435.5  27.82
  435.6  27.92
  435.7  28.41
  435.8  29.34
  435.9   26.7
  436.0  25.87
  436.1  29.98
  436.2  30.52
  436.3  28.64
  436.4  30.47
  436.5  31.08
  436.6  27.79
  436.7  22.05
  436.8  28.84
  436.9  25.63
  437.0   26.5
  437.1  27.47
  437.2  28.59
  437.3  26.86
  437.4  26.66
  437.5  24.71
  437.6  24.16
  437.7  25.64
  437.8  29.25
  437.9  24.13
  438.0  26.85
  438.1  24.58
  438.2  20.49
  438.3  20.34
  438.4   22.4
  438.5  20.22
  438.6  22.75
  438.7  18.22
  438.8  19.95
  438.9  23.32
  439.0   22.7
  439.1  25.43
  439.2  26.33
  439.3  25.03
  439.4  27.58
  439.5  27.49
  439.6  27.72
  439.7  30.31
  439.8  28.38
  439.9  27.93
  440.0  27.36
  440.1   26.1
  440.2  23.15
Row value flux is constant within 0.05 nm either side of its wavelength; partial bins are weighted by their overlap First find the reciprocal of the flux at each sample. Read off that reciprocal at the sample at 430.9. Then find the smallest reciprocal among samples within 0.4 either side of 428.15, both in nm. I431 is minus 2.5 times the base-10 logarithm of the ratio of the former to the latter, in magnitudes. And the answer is -0.53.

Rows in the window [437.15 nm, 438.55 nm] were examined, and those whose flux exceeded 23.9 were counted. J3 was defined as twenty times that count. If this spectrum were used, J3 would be 200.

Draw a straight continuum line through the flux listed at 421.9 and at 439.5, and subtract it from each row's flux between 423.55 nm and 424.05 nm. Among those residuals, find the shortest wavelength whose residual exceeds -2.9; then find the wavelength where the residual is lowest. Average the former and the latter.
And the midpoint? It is 423.75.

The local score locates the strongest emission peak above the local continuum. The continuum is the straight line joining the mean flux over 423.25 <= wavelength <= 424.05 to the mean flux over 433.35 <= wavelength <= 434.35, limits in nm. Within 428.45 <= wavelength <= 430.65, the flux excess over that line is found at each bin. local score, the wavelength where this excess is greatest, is 429.7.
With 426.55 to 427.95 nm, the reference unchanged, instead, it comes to 426.6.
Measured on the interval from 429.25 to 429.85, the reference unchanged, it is 429.7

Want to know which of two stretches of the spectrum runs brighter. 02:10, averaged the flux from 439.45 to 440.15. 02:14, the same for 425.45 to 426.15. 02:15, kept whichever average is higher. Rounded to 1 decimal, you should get 27.9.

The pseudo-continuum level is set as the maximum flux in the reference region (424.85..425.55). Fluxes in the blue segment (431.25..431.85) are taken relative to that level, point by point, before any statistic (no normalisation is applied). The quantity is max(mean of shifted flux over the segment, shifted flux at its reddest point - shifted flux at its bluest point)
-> 4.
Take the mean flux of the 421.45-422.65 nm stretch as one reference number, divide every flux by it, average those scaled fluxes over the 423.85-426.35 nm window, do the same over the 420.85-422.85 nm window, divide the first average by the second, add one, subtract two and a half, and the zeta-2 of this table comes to -0.39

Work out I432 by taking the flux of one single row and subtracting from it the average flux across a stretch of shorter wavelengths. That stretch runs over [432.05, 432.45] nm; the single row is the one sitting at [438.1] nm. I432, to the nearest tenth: 1.1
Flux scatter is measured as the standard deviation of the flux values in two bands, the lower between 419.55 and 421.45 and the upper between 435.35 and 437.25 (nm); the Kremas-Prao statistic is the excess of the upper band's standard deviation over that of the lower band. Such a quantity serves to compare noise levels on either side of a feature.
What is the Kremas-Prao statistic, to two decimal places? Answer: -0.01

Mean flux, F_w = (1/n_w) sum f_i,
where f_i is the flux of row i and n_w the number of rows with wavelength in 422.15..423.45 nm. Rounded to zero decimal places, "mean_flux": 20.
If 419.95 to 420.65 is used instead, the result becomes 20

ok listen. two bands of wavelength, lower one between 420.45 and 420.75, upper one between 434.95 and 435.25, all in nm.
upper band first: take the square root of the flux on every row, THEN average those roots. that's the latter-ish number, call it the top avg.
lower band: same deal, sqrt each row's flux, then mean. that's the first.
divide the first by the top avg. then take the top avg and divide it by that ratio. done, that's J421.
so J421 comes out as 5.1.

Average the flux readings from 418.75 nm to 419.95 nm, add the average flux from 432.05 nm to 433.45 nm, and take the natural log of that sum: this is 3.83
